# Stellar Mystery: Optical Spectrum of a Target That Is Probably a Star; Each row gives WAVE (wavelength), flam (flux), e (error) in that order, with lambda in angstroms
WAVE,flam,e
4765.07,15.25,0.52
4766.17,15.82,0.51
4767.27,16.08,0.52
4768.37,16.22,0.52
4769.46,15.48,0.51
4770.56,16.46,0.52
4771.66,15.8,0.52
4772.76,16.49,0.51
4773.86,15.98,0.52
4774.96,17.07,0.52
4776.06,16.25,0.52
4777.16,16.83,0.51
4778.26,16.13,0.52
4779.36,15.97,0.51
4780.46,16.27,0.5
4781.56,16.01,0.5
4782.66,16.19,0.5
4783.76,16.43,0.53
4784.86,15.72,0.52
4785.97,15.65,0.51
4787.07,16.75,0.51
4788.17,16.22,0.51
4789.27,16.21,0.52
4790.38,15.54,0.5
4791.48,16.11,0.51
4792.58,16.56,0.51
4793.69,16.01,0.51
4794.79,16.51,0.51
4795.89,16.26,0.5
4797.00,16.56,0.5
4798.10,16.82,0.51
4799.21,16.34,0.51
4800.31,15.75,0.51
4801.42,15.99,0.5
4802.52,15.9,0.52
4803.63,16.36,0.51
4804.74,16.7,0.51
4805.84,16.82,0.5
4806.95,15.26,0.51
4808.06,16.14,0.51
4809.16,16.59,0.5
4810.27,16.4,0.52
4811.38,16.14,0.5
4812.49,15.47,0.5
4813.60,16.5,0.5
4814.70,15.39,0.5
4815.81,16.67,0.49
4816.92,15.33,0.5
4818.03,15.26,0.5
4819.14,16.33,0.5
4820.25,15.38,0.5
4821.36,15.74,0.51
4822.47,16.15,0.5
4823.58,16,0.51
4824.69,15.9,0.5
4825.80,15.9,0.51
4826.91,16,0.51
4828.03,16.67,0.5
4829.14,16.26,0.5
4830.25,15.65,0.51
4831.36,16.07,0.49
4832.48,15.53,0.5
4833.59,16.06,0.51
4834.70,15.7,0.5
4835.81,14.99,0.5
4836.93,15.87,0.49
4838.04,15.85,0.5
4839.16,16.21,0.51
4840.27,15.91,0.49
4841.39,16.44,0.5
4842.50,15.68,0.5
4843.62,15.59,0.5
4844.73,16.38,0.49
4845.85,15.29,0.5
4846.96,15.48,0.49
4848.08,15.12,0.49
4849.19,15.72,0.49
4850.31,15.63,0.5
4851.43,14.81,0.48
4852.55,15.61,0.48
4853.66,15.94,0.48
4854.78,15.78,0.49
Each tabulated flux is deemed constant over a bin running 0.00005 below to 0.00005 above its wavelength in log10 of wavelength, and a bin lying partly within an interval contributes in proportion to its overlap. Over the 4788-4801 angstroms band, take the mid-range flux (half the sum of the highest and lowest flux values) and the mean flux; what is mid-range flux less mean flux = -0.06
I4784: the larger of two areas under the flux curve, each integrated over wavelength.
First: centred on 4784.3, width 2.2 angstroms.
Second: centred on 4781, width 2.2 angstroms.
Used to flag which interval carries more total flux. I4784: 35.5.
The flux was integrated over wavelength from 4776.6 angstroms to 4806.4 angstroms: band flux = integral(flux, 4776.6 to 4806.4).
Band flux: 484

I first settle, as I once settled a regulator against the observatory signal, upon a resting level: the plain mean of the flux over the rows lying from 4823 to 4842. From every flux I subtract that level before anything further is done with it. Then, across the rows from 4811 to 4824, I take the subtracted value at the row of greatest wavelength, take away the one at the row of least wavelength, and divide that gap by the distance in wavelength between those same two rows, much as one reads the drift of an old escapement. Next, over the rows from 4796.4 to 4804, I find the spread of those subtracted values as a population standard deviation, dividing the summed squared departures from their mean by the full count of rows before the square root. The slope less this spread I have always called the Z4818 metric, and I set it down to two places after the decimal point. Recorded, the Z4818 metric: -0.37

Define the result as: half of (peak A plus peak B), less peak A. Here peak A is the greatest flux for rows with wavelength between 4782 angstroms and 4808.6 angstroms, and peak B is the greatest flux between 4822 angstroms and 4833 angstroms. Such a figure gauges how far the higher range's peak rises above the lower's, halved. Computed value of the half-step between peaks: -0.075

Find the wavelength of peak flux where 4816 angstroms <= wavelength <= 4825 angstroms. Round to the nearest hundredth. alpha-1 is 4819.14 angstroms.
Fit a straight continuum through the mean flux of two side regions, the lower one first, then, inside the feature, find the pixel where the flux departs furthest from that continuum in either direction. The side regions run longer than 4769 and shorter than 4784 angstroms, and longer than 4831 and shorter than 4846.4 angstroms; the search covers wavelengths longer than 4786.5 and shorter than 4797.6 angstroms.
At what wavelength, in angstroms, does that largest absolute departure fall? 4790.38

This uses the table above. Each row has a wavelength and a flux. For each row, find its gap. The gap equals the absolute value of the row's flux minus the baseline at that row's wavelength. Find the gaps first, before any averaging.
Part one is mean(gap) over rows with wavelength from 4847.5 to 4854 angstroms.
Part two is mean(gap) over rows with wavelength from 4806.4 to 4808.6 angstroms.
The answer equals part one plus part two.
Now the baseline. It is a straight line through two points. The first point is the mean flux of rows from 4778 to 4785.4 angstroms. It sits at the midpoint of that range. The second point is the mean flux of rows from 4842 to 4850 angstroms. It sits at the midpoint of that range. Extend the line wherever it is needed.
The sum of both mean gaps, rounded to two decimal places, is 0.75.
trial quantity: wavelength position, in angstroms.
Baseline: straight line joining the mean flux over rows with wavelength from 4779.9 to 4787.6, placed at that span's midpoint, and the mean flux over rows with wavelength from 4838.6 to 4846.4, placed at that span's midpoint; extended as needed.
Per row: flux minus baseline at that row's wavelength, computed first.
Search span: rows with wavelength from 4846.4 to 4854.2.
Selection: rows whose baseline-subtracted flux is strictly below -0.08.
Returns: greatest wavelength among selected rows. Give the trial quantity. 4852.55 angstroms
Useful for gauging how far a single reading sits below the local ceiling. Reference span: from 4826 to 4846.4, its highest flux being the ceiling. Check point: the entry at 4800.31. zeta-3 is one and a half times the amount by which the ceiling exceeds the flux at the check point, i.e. 1.4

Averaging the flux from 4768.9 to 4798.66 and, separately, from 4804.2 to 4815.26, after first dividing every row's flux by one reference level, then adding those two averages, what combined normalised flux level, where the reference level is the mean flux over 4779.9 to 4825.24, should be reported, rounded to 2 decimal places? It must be 2.01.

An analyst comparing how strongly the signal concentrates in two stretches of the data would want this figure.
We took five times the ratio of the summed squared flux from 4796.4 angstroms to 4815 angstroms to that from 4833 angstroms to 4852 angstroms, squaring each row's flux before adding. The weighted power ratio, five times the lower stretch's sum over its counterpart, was 5.32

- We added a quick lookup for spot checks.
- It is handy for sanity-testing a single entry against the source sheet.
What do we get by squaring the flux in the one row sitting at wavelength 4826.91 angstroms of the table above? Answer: 256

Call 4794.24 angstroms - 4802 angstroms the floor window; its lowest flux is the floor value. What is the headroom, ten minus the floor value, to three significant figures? -5.75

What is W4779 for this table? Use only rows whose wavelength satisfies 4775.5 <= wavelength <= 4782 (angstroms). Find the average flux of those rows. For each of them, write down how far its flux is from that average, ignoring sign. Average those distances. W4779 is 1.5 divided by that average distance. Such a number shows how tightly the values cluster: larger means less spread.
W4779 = 7.3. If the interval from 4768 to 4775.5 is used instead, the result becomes 3.8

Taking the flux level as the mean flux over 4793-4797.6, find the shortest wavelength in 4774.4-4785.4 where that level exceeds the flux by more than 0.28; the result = 4779.36 angstroms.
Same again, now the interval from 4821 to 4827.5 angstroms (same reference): 4821.36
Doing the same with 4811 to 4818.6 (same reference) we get 4812.49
